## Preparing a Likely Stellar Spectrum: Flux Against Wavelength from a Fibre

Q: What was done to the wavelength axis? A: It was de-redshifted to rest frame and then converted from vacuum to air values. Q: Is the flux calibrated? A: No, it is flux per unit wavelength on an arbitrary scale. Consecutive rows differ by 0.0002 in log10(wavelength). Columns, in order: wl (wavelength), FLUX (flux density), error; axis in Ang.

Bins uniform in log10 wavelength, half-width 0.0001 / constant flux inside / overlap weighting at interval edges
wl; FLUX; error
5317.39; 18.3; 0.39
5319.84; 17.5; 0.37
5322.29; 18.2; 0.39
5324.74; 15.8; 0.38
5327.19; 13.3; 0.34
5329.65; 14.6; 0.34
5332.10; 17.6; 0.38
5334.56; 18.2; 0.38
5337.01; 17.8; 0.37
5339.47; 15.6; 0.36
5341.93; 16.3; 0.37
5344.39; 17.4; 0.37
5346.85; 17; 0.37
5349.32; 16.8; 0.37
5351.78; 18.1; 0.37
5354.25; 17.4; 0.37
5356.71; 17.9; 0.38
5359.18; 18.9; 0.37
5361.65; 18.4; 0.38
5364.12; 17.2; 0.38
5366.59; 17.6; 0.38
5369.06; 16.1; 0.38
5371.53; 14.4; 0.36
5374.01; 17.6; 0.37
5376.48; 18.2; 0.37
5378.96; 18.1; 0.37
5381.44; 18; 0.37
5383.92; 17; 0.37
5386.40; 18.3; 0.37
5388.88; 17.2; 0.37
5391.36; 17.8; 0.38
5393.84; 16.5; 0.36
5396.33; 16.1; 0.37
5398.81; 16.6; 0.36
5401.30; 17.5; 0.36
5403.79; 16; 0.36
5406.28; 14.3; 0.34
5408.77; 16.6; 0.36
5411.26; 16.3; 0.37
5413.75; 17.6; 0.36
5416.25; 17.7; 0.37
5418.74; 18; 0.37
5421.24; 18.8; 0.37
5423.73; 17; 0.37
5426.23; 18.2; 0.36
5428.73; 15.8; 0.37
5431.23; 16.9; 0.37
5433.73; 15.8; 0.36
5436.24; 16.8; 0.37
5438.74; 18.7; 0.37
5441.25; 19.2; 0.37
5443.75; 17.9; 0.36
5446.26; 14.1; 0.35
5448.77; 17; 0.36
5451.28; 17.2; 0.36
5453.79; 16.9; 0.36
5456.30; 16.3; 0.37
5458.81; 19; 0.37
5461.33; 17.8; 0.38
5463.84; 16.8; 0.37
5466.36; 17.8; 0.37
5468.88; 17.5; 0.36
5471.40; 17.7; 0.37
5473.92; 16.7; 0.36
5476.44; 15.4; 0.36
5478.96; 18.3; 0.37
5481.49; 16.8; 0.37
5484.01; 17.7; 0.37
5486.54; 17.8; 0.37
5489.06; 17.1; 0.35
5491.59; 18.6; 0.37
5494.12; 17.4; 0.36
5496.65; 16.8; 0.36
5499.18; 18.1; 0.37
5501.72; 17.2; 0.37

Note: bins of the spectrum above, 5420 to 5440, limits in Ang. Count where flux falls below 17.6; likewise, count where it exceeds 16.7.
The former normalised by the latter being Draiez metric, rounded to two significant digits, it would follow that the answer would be 0.83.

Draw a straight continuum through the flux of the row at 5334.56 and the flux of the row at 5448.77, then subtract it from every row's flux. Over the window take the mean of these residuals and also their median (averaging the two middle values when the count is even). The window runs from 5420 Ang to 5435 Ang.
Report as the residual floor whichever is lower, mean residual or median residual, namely -0.27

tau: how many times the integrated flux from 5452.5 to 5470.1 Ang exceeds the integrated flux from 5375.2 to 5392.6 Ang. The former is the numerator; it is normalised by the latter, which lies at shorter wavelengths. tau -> 0.99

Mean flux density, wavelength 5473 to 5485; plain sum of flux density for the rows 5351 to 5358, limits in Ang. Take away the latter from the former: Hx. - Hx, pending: -36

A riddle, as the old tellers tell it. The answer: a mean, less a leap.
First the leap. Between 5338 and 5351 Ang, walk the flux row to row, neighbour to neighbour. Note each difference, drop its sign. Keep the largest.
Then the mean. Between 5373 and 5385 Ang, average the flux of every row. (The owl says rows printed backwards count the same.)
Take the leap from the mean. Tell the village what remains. 16.7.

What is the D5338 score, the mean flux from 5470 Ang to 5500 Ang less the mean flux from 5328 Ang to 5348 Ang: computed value 0.6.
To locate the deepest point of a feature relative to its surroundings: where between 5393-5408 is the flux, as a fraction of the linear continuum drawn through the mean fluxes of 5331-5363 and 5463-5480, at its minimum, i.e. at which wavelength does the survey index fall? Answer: 5406.28 Ang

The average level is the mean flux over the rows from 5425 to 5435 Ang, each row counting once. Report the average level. 16.7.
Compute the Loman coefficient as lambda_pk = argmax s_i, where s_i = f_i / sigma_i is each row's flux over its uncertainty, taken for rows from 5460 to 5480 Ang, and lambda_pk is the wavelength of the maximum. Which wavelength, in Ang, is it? 5478.96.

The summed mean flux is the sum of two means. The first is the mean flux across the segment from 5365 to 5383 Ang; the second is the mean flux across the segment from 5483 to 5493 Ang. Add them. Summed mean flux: 34.9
